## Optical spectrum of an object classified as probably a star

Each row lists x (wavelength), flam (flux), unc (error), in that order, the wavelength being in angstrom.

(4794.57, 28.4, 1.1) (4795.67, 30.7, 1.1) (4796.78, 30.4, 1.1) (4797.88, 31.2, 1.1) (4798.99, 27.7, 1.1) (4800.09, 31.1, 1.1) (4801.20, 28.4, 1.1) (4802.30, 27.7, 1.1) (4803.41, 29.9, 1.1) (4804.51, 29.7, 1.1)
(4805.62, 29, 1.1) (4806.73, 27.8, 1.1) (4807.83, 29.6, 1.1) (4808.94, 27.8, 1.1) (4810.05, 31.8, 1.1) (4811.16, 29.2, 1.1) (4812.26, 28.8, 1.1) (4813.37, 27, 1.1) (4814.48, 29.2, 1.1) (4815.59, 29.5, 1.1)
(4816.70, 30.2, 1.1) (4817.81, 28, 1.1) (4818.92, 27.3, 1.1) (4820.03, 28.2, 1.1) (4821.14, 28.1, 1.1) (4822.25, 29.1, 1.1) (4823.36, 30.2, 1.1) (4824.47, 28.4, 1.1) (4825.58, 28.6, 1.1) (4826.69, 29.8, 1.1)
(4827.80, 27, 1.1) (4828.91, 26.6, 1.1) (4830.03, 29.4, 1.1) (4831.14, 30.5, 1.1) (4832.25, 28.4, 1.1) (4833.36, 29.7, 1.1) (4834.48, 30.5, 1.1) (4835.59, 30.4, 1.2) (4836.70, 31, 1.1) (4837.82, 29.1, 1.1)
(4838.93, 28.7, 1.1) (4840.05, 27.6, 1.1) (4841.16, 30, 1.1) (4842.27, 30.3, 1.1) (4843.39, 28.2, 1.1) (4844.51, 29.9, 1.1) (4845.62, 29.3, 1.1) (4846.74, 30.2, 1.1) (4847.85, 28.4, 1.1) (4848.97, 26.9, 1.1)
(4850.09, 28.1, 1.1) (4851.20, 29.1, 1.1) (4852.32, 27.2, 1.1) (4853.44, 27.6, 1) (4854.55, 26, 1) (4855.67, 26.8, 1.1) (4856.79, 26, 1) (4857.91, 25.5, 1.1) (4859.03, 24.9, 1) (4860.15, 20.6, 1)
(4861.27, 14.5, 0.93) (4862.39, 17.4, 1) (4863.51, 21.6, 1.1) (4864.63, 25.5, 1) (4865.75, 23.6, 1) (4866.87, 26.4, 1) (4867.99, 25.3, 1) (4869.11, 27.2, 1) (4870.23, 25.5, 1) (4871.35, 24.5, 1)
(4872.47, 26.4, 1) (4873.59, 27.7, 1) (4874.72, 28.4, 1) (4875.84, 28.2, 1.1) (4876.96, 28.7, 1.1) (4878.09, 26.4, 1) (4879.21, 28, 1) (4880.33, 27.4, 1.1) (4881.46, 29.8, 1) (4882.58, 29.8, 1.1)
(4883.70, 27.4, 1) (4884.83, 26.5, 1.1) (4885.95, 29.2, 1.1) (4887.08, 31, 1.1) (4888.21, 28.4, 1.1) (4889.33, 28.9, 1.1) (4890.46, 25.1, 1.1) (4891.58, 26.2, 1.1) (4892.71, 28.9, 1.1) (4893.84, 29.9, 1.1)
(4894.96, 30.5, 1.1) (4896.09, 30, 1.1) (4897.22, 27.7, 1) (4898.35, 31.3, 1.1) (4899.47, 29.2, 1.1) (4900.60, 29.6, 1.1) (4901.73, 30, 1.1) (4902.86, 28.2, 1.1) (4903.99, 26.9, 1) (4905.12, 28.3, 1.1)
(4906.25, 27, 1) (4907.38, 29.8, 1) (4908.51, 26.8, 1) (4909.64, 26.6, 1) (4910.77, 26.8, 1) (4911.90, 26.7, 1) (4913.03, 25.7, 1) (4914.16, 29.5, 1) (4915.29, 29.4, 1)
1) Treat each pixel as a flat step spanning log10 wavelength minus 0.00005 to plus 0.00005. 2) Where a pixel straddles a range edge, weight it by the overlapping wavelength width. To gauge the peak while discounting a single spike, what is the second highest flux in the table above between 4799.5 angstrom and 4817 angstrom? 31.1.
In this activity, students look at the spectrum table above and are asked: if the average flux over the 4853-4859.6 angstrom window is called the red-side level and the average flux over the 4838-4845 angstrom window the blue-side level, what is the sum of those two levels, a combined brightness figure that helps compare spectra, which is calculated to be 55.2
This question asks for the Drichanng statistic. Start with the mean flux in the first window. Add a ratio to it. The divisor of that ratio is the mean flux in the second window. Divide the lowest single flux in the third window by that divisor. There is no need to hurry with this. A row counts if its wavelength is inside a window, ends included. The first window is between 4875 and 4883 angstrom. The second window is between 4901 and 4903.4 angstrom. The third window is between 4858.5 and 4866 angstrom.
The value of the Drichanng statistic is 28.8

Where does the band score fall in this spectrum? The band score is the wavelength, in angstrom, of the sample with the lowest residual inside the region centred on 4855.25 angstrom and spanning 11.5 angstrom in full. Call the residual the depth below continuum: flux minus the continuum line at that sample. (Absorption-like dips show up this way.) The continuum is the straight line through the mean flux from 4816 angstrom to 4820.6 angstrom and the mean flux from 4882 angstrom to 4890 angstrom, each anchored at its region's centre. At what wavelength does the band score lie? 4860.15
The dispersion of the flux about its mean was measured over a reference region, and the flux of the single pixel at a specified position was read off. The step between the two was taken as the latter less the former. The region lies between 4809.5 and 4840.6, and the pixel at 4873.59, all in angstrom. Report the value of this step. 26.4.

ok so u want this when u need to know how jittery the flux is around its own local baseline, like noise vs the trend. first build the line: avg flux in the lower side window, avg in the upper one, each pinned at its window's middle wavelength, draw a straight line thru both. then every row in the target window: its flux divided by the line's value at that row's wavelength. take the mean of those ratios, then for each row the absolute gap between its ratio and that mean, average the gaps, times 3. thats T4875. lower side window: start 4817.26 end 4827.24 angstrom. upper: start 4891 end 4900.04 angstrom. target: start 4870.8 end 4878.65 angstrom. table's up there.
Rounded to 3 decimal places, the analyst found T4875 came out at 0.125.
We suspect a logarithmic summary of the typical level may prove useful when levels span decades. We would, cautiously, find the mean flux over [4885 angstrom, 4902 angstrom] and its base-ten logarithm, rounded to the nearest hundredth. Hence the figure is 1.46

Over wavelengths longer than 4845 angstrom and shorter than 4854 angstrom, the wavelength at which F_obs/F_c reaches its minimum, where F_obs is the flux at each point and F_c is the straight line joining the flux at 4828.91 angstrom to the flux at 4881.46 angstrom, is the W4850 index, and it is 4848.97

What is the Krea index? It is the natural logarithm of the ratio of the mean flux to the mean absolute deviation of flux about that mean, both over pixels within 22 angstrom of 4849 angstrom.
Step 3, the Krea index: 2.4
